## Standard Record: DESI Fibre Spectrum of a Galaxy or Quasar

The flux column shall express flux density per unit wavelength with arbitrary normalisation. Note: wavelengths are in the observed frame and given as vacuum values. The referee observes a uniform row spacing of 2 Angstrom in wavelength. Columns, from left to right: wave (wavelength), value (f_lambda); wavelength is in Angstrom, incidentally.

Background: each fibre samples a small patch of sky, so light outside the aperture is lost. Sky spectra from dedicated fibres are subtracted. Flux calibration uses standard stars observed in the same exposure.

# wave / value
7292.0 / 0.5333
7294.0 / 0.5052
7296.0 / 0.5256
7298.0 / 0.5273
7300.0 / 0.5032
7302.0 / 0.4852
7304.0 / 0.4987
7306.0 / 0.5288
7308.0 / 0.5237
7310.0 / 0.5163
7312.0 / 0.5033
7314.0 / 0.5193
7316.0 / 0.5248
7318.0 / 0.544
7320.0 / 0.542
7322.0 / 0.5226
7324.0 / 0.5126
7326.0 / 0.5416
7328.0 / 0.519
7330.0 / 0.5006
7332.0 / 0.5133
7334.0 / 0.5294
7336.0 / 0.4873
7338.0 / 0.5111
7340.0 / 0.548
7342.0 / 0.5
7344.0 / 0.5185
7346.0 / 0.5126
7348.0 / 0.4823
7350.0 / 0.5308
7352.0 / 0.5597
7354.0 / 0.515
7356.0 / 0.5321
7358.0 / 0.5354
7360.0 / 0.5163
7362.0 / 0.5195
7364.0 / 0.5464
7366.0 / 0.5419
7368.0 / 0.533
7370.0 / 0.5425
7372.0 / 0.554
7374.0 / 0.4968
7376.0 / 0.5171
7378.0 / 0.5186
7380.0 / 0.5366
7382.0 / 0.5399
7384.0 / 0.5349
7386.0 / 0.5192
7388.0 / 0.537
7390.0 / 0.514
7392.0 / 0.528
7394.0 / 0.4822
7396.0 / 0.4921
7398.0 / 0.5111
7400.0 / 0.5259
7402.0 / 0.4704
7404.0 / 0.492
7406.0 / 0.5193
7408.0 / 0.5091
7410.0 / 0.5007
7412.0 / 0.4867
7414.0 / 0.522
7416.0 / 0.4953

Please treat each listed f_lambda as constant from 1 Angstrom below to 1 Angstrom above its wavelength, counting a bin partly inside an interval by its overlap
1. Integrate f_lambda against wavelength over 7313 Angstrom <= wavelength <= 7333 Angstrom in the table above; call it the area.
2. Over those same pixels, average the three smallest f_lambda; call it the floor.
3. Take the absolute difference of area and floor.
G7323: 10.0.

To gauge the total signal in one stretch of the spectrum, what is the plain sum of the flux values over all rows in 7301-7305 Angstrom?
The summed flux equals 1.0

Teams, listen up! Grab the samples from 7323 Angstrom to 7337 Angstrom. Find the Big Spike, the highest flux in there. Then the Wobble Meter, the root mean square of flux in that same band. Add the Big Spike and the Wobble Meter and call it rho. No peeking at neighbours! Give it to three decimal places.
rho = 1.057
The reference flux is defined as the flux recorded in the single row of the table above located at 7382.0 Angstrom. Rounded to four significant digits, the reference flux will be 0.5399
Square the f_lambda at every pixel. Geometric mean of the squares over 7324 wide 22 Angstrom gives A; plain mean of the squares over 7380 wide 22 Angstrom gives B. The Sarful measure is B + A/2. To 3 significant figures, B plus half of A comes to 0.417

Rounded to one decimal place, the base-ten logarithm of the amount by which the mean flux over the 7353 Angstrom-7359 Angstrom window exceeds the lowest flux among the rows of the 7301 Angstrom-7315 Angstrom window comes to -1.4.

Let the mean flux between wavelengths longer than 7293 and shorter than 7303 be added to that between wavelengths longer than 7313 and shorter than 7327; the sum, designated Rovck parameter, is 1.039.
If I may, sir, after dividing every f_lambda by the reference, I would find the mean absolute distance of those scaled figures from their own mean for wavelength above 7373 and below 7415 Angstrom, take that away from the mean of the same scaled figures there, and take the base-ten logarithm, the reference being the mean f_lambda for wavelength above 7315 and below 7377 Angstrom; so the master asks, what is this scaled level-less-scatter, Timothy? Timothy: -0.024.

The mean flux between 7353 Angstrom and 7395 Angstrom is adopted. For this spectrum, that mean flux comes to 0.527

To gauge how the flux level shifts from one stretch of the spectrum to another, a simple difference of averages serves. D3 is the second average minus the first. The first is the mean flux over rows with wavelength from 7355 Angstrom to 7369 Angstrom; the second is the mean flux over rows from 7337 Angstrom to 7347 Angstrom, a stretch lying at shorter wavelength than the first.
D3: -0.014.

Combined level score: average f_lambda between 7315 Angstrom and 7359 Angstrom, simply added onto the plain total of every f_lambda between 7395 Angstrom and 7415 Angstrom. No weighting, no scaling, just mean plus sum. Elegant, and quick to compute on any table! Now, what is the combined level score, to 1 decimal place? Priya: 5.6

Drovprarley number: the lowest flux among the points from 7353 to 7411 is 0.4704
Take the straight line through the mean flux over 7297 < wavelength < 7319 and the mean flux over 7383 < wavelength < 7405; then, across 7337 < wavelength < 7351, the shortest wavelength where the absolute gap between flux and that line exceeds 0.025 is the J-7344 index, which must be 7340.0 Angstrom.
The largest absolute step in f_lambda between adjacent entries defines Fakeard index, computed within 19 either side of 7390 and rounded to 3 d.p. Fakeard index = 0.057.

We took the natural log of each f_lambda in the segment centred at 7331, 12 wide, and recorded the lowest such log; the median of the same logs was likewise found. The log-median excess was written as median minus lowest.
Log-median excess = 0.058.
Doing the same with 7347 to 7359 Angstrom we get 0.097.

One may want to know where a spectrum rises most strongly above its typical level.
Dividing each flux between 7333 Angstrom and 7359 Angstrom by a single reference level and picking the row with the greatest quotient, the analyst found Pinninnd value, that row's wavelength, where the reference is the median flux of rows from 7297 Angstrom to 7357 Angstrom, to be 7352.0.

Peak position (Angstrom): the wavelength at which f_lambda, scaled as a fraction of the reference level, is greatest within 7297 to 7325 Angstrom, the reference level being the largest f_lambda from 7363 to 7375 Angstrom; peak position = 7318.0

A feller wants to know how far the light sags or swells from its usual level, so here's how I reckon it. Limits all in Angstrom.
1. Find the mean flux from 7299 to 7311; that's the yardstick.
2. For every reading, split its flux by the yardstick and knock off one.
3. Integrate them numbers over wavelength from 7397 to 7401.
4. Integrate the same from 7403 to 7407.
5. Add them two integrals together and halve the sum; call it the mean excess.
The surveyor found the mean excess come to 0.02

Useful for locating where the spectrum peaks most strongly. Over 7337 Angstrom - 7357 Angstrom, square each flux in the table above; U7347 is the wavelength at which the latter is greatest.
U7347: 7352.0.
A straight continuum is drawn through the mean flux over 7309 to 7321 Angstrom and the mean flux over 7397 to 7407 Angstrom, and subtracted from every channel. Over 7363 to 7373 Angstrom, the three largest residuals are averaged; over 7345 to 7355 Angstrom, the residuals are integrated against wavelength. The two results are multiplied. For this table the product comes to 0.0013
